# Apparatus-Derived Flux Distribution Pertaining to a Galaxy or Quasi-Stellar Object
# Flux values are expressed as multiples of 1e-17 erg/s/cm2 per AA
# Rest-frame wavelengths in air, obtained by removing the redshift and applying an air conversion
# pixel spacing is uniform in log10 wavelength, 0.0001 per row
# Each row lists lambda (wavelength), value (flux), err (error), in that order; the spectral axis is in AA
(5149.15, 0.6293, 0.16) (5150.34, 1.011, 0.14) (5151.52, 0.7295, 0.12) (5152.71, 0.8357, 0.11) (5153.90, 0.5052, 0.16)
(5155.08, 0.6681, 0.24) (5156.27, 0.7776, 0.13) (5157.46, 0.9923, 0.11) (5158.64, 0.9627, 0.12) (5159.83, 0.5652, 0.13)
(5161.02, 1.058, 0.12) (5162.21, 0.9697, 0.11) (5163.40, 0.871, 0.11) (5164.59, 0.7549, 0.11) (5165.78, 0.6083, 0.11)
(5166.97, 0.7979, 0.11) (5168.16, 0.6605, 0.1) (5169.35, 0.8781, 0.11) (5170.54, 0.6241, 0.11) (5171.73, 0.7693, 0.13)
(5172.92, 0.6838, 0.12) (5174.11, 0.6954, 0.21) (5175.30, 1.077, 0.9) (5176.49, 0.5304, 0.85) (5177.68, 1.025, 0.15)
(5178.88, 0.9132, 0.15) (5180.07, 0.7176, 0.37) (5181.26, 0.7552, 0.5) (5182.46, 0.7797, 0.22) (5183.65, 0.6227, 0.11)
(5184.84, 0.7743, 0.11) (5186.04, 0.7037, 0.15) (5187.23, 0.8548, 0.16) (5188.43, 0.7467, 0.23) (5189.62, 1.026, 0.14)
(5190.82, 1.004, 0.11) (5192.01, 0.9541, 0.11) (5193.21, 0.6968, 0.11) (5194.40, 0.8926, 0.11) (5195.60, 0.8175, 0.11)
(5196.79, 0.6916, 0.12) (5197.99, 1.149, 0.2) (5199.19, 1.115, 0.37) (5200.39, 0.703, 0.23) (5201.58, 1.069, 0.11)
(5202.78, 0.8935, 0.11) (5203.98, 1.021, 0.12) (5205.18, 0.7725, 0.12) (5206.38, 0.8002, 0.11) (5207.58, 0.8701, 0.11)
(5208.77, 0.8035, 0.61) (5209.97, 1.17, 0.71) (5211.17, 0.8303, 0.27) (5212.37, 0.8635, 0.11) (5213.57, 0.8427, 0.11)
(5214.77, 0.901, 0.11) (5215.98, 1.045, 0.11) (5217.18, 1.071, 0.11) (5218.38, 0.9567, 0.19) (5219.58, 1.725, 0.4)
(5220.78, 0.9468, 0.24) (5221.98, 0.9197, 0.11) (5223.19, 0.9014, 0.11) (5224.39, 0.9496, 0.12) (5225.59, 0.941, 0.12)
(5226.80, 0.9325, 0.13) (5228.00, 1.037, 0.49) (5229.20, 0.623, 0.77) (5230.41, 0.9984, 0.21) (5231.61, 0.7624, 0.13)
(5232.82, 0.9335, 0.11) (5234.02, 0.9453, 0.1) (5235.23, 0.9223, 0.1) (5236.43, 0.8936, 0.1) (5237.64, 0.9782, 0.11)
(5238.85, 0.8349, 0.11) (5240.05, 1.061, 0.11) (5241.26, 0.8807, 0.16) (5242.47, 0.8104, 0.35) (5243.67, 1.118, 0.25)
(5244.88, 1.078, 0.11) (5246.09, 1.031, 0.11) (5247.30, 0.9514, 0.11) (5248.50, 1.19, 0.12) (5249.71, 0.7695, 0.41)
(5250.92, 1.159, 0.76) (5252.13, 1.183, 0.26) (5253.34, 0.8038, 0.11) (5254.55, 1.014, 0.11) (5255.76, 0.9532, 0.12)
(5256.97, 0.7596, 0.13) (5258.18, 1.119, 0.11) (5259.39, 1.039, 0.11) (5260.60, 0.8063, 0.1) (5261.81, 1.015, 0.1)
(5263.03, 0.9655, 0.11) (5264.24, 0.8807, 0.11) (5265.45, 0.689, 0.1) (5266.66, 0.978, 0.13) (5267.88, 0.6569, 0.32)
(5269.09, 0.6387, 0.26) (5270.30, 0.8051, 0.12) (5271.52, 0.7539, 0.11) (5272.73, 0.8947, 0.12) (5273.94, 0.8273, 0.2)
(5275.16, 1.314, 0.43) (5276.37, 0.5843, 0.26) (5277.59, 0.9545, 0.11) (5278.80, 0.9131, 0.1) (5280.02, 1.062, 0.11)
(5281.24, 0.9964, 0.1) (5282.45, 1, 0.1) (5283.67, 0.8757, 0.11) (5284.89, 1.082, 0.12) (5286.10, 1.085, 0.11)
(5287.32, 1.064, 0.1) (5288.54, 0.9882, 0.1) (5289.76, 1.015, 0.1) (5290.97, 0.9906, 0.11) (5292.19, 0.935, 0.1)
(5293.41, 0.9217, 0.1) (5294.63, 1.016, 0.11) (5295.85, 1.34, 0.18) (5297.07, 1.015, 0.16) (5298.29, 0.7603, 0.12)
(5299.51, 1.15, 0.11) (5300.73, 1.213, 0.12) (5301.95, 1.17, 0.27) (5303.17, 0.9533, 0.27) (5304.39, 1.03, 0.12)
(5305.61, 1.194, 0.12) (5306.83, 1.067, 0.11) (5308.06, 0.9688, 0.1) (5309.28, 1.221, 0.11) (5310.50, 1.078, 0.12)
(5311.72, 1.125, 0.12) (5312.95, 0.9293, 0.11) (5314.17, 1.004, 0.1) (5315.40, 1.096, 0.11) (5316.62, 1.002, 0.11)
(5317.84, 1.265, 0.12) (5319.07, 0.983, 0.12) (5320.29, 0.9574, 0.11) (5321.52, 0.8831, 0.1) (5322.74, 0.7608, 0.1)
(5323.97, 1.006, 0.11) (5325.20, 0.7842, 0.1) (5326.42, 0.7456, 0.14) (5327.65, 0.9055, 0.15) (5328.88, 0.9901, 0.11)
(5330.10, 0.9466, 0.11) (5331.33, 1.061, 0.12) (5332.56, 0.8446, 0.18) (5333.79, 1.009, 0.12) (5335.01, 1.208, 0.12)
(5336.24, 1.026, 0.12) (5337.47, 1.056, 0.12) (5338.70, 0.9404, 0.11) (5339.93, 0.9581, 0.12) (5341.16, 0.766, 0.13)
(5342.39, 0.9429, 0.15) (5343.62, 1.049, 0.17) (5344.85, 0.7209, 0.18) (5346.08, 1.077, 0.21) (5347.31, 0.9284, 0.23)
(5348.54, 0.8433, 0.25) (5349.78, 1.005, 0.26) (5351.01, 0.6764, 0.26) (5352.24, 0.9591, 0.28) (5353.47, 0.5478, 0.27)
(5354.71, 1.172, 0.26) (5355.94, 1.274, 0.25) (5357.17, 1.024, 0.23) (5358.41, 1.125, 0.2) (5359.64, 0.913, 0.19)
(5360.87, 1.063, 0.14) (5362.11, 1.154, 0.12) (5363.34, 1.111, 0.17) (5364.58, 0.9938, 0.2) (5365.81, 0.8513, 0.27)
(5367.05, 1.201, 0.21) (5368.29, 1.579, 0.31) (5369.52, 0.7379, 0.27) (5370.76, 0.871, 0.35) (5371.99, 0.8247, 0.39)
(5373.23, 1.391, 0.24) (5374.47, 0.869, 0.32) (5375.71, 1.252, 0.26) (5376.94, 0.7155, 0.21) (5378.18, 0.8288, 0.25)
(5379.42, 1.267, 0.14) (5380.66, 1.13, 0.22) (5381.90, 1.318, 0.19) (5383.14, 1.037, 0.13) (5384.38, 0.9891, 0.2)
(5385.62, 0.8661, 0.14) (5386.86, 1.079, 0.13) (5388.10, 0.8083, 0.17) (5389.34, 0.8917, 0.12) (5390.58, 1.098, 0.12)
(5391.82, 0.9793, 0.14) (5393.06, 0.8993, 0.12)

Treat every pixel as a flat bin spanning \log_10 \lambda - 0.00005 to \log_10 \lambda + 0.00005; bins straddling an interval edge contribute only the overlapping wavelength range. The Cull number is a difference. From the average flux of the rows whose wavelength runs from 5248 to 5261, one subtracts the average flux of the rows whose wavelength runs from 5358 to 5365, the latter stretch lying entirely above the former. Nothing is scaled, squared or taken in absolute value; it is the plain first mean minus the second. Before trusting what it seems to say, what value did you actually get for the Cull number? -0.078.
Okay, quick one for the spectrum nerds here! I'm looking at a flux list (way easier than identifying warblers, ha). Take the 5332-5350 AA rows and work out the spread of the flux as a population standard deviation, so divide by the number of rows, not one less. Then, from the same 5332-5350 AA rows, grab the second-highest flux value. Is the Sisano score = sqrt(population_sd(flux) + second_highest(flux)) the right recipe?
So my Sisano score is 1.10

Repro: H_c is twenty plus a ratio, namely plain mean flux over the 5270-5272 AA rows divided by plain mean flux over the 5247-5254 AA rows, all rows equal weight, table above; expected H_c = 20.8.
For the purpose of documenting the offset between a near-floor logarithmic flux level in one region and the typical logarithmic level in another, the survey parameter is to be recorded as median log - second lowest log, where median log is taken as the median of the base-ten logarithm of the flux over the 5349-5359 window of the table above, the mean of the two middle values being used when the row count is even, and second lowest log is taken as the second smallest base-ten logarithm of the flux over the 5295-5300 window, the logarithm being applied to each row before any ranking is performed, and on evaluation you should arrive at 0.00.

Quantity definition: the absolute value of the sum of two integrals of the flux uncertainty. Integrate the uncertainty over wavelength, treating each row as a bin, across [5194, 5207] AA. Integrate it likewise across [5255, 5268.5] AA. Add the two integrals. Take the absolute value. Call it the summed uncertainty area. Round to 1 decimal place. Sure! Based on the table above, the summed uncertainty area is 3.8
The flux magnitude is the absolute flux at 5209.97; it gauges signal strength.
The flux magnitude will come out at 1.17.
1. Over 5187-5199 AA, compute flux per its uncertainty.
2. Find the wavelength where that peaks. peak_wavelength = 5190.82 AA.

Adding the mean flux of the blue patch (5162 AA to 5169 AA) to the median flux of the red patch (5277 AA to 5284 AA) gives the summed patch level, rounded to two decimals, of 1.75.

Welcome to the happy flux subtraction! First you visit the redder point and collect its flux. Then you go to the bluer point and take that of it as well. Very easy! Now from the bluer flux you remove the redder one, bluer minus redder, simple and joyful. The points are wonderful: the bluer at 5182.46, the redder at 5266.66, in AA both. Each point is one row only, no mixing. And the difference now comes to -0.20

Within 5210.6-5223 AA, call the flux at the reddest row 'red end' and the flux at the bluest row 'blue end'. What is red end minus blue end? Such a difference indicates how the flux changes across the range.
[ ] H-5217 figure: 0.1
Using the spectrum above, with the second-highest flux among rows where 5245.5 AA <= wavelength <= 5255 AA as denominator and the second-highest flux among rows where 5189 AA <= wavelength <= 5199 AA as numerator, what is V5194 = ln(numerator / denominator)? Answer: -0.14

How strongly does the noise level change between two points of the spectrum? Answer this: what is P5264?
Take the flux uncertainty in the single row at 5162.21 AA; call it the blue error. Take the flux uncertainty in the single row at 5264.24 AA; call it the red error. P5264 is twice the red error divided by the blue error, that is 2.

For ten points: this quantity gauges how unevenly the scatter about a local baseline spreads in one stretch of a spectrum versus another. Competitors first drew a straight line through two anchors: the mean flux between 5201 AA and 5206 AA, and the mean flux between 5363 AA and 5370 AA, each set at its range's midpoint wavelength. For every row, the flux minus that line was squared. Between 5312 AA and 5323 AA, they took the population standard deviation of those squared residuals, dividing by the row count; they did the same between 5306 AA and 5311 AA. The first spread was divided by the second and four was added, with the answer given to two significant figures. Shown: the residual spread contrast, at 5.8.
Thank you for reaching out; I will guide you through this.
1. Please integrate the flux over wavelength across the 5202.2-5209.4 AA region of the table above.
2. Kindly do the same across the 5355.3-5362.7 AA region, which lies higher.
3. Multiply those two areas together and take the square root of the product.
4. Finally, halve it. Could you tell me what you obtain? 3.54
